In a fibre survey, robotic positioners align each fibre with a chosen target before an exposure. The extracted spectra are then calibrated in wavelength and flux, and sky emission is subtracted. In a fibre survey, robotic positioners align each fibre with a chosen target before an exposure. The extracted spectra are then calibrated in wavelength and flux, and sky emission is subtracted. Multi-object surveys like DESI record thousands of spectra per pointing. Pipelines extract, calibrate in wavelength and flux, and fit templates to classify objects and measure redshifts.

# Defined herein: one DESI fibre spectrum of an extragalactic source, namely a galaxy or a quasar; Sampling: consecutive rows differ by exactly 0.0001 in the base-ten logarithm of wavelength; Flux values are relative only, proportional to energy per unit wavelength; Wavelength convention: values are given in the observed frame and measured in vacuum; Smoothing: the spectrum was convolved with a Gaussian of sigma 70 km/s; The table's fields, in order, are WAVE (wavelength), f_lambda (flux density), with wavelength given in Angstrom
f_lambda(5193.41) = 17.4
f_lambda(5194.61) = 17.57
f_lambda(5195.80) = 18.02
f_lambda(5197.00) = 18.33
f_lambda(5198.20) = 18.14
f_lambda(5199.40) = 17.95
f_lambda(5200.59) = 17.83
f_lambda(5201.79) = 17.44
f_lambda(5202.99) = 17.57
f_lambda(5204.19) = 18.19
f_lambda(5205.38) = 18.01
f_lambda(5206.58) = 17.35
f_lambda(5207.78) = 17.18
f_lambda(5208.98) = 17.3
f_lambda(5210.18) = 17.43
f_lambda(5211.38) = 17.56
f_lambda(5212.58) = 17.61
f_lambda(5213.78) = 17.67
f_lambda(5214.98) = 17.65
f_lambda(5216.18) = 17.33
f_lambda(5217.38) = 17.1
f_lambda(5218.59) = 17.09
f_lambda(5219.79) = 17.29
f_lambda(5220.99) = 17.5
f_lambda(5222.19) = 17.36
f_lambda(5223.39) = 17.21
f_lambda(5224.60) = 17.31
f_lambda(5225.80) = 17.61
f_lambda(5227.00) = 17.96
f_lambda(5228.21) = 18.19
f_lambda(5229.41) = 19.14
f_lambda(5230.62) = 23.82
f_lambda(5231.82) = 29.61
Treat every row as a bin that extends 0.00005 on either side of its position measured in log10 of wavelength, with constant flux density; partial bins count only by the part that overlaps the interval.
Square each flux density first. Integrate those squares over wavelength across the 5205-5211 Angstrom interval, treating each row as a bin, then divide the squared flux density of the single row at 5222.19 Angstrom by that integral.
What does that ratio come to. 0.165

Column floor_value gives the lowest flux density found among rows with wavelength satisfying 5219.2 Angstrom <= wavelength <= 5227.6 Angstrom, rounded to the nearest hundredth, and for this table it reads 17.21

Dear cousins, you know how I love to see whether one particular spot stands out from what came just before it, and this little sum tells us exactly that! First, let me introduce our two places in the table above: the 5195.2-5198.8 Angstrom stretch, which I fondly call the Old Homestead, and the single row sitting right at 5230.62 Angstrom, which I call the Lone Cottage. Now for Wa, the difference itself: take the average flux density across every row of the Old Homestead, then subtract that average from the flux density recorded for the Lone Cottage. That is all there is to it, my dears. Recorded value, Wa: 5.7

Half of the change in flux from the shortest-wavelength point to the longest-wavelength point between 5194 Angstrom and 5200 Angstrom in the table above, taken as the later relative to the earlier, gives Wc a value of 0.19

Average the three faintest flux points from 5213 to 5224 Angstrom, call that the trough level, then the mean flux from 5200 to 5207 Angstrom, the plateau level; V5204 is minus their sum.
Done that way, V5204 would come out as -34.9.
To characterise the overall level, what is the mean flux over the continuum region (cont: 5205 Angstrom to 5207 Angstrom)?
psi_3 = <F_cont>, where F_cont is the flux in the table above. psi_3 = 17.7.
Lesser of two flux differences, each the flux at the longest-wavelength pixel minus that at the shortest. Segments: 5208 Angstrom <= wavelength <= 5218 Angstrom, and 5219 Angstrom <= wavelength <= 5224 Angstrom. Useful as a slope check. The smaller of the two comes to -0.20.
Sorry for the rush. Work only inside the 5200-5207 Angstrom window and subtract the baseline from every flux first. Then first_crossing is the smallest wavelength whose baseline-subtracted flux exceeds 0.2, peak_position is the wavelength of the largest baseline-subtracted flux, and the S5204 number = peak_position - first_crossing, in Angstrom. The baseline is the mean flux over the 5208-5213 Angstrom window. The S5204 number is 3.6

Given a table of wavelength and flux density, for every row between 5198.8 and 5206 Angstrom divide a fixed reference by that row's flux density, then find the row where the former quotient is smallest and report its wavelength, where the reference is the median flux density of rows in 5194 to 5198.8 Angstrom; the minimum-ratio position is 5204.19 Angstrom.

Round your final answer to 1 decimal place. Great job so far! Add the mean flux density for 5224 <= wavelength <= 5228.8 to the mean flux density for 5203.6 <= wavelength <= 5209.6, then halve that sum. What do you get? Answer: 17.7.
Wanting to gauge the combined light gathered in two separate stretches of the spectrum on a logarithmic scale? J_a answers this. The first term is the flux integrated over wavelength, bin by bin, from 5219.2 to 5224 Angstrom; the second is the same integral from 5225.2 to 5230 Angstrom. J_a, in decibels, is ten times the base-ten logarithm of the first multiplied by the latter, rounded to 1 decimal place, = 38.6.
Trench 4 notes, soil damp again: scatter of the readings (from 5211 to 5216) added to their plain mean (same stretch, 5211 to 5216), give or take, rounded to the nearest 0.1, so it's 17.7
